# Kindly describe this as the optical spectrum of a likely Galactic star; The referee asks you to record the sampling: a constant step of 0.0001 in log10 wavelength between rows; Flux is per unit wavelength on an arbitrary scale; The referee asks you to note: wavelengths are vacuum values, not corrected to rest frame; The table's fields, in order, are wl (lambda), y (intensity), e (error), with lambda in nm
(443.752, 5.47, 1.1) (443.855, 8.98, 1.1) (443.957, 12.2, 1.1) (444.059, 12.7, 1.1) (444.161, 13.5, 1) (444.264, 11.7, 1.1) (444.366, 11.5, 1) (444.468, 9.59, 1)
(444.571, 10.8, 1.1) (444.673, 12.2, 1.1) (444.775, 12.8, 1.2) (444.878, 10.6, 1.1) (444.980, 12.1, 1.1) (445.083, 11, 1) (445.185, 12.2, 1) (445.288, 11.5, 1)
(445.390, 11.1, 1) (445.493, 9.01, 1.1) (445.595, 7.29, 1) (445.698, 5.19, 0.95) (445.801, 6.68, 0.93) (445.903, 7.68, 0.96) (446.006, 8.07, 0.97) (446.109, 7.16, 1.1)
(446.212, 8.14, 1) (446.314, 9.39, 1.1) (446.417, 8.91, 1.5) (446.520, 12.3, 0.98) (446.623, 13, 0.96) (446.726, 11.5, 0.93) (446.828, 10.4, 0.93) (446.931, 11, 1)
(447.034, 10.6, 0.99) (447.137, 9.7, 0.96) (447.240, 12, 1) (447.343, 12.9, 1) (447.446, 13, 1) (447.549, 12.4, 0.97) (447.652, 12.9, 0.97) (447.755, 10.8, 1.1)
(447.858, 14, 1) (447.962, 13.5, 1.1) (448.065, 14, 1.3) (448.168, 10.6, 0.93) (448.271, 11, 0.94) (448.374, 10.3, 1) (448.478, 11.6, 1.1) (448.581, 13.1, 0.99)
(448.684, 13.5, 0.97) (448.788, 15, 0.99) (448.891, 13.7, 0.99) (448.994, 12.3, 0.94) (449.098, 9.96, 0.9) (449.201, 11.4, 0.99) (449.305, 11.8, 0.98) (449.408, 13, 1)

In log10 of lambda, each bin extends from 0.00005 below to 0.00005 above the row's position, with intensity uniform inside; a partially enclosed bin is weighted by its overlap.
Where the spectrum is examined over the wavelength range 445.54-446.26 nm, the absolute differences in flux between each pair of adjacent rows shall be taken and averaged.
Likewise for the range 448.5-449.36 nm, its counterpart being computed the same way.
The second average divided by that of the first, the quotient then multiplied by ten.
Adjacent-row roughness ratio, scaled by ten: 11.0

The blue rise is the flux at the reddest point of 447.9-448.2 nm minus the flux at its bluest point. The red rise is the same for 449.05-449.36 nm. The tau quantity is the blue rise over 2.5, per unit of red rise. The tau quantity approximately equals -0.6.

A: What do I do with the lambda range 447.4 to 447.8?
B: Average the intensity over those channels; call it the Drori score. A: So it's 12.3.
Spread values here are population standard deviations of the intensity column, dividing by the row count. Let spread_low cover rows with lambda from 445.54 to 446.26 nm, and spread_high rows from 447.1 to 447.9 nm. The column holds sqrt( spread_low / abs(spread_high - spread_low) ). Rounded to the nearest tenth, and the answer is 1.7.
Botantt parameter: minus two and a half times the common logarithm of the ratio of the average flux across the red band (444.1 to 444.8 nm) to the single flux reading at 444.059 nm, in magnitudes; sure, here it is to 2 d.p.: 0.09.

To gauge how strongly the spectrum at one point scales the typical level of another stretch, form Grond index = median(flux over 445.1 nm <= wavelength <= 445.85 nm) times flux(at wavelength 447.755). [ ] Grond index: 97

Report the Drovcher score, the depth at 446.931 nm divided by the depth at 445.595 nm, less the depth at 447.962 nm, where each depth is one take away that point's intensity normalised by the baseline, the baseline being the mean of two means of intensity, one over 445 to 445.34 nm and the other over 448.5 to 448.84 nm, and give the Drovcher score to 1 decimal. 0.4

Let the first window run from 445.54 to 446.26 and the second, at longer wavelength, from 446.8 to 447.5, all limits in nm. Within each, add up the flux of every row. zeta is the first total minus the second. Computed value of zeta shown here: -29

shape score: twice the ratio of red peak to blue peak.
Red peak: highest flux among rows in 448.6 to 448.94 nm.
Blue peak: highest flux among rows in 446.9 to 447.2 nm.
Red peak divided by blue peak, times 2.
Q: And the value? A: 2.73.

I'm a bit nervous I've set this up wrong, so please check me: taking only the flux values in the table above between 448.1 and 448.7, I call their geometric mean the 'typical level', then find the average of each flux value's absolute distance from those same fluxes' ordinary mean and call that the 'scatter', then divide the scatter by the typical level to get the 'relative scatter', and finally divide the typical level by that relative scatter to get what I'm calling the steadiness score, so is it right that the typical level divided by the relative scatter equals 125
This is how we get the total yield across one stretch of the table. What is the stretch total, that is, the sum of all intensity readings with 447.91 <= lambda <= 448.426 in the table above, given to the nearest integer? 59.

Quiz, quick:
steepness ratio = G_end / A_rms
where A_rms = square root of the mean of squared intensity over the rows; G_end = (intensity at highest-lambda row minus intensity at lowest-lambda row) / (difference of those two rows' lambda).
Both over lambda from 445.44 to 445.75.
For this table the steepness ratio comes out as -2.5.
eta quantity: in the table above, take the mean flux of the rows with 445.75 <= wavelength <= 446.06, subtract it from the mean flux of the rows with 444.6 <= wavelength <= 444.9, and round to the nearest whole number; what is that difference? 4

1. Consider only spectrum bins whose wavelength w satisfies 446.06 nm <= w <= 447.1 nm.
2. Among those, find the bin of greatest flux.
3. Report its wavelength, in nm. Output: 446.623 nm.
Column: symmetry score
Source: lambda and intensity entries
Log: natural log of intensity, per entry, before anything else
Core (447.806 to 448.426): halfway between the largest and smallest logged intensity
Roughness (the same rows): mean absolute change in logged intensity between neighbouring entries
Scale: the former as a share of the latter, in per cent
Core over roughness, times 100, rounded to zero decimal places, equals 2739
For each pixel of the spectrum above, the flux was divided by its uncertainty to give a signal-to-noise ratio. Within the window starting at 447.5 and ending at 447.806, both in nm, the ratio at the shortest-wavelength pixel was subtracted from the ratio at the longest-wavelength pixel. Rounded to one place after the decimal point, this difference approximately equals -3.0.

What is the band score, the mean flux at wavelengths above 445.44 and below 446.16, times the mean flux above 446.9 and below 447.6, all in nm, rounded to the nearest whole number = 85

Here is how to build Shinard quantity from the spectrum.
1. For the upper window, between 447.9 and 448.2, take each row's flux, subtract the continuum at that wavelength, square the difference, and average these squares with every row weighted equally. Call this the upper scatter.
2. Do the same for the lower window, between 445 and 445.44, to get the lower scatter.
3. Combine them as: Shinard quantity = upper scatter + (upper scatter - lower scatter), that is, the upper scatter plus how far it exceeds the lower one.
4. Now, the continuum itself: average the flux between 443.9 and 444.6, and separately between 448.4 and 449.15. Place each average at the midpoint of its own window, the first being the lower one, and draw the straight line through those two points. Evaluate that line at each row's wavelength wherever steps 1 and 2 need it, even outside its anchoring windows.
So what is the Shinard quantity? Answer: 4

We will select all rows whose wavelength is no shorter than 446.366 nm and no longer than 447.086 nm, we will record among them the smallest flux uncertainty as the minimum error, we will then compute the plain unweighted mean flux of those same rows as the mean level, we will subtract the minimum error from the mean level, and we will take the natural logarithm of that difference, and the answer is 2.32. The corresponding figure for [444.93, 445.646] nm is 2.26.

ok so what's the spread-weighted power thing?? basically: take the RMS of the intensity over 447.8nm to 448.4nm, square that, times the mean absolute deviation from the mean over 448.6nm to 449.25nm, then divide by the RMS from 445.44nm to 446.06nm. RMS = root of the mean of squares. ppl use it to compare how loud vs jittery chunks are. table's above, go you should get 29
